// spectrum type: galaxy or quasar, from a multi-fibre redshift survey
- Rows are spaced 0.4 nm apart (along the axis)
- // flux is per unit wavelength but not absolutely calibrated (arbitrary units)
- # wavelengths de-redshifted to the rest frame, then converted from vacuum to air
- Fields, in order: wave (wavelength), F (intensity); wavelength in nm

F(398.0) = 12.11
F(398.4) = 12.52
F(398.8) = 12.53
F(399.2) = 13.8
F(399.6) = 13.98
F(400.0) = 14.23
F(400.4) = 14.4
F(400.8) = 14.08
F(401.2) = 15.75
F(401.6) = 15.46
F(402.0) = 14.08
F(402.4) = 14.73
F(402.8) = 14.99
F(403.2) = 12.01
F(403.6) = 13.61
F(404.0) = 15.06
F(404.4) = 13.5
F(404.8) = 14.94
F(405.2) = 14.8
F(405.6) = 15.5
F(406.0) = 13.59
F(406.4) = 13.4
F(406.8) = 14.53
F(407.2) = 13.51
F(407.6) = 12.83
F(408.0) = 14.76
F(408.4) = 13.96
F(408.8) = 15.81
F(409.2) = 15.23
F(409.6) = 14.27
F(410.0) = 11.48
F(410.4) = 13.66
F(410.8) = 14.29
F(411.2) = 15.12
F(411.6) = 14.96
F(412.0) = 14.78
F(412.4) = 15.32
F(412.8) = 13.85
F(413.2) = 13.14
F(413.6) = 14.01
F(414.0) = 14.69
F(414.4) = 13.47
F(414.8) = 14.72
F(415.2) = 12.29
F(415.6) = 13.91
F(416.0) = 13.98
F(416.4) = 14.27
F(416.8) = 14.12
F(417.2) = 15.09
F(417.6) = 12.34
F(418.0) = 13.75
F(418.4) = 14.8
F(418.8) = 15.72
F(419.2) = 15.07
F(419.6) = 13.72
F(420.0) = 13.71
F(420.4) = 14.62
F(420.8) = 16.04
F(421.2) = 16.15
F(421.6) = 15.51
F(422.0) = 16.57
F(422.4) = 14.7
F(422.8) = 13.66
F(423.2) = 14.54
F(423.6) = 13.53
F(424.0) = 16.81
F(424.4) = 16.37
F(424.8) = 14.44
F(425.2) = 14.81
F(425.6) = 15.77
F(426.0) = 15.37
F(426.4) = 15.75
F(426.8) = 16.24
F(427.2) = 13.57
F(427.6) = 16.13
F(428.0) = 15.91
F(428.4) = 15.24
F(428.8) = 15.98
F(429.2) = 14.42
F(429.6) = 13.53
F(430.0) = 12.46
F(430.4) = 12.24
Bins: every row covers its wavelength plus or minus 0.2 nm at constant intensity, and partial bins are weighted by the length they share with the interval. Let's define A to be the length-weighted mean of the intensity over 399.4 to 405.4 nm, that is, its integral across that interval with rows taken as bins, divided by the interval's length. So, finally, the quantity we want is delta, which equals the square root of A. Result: 3.791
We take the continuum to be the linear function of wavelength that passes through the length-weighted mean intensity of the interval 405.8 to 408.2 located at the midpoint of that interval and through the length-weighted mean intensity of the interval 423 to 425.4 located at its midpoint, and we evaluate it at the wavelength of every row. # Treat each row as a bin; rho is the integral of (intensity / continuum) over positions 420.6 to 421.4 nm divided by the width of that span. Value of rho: 1.08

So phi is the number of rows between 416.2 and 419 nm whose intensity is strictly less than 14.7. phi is 4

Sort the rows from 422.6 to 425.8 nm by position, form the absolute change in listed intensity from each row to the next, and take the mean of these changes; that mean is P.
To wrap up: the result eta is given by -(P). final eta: -1.27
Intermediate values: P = 1.27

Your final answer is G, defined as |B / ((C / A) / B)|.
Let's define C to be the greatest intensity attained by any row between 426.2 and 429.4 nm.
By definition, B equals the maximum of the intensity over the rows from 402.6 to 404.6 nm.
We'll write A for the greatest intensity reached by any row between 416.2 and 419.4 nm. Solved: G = 220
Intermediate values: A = 15.72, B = 15.06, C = 16.24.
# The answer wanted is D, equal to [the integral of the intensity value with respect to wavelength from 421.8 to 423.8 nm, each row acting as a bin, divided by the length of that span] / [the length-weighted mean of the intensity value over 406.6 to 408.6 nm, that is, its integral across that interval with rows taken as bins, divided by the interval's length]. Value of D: 1.05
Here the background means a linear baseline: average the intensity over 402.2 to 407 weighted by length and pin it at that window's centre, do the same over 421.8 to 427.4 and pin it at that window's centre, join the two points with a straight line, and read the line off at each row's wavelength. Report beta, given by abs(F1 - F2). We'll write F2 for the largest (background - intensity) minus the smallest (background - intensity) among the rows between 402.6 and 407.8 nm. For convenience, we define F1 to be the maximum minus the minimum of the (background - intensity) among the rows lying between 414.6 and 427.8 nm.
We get 0.8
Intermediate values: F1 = 4.2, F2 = 3.4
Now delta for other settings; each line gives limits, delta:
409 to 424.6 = 3.804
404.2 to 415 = 3.772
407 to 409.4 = 3.788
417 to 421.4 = 3.826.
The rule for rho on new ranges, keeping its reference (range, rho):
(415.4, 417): 0.97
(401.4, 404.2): 1.06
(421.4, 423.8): 0.99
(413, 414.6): 0.97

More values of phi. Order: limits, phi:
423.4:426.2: 2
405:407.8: 5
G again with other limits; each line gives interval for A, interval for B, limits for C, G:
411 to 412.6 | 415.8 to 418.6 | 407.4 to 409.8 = 221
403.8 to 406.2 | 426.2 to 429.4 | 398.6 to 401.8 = 260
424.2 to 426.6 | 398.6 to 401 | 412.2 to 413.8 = 222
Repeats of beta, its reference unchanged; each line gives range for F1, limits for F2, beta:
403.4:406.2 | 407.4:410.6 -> 2.4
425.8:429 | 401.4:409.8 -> 0.9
